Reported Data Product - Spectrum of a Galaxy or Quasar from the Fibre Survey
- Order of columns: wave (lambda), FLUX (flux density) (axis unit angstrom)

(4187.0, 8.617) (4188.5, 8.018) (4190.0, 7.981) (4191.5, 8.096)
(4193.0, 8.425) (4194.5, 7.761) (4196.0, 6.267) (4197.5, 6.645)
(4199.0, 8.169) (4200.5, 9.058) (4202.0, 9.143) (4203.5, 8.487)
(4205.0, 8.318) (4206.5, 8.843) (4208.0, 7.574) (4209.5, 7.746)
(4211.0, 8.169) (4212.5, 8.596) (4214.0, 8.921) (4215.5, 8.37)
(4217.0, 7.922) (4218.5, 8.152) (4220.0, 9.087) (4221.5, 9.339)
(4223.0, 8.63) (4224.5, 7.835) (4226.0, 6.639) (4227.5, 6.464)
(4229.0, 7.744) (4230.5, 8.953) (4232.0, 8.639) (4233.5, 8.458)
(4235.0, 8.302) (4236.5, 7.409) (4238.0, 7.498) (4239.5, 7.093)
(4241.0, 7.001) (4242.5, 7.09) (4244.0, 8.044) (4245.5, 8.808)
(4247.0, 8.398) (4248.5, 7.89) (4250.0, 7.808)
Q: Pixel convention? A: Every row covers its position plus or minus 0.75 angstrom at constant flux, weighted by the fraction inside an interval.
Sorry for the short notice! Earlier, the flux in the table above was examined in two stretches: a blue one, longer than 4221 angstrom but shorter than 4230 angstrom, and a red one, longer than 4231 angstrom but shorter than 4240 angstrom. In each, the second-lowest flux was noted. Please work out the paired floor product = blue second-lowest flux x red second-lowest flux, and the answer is 49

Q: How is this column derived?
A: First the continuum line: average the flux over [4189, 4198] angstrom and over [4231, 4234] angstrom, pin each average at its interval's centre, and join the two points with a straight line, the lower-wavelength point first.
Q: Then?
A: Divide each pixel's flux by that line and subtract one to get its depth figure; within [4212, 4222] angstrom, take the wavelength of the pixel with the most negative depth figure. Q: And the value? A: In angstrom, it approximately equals 4217.0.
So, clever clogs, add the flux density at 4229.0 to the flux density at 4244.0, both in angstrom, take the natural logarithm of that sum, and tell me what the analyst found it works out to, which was 2.76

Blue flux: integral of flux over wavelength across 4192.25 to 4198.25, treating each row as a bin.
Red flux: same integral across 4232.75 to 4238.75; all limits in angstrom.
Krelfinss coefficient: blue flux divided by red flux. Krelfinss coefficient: 0.92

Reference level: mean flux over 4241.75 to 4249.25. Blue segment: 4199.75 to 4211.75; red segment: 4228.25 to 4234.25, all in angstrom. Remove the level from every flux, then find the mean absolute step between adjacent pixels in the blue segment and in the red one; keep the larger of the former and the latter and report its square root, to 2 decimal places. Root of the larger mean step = 0.75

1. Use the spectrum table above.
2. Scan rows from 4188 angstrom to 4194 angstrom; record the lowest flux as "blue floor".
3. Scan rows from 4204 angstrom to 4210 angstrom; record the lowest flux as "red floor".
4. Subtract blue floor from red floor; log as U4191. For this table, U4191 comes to -0.41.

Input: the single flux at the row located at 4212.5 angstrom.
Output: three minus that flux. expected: -5.6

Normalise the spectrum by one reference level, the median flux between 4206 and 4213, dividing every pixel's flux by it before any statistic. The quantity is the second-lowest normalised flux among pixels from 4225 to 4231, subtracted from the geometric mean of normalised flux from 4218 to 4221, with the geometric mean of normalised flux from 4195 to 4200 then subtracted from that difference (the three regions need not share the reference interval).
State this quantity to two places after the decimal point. -0.61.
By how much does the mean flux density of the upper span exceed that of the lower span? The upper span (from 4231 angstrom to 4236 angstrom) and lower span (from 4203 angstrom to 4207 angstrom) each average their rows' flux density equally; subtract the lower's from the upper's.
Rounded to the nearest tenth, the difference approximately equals -0.1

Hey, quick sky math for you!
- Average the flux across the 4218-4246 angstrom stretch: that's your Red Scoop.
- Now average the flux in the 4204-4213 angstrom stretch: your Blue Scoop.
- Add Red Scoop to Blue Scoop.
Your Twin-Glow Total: 16.2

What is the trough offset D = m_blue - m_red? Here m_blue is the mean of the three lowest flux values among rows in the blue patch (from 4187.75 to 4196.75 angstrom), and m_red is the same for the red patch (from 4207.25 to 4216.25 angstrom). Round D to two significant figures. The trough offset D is -0.49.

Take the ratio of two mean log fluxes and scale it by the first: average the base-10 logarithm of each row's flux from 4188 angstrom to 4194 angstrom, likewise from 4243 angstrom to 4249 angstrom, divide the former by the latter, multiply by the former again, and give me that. 0.90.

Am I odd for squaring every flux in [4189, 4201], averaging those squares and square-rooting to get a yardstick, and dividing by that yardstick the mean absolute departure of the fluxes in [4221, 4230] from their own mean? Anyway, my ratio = 0.105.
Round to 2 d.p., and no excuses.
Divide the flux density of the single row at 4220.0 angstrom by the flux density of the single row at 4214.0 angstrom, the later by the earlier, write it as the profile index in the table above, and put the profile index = 1.02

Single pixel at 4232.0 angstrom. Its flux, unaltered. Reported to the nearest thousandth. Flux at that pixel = 8.639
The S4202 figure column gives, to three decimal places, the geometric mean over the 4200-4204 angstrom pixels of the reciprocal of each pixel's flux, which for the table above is 0.112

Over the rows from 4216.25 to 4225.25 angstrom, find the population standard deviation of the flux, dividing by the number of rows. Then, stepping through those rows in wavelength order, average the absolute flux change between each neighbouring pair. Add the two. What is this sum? 1.16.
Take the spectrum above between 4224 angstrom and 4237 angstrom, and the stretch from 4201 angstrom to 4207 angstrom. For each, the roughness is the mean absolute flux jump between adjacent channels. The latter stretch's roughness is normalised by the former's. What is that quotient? 0.7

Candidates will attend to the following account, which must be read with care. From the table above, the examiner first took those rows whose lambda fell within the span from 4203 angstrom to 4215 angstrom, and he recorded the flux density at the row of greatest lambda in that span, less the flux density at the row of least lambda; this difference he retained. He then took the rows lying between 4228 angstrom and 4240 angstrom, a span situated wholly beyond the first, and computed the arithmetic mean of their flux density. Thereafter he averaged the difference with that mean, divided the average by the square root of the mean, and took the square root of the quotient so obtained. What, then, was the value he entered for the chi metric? 1.221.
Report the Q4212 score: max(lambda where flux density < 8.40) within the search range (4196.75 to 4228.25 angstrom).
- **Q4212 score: 4227.5 angstrom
